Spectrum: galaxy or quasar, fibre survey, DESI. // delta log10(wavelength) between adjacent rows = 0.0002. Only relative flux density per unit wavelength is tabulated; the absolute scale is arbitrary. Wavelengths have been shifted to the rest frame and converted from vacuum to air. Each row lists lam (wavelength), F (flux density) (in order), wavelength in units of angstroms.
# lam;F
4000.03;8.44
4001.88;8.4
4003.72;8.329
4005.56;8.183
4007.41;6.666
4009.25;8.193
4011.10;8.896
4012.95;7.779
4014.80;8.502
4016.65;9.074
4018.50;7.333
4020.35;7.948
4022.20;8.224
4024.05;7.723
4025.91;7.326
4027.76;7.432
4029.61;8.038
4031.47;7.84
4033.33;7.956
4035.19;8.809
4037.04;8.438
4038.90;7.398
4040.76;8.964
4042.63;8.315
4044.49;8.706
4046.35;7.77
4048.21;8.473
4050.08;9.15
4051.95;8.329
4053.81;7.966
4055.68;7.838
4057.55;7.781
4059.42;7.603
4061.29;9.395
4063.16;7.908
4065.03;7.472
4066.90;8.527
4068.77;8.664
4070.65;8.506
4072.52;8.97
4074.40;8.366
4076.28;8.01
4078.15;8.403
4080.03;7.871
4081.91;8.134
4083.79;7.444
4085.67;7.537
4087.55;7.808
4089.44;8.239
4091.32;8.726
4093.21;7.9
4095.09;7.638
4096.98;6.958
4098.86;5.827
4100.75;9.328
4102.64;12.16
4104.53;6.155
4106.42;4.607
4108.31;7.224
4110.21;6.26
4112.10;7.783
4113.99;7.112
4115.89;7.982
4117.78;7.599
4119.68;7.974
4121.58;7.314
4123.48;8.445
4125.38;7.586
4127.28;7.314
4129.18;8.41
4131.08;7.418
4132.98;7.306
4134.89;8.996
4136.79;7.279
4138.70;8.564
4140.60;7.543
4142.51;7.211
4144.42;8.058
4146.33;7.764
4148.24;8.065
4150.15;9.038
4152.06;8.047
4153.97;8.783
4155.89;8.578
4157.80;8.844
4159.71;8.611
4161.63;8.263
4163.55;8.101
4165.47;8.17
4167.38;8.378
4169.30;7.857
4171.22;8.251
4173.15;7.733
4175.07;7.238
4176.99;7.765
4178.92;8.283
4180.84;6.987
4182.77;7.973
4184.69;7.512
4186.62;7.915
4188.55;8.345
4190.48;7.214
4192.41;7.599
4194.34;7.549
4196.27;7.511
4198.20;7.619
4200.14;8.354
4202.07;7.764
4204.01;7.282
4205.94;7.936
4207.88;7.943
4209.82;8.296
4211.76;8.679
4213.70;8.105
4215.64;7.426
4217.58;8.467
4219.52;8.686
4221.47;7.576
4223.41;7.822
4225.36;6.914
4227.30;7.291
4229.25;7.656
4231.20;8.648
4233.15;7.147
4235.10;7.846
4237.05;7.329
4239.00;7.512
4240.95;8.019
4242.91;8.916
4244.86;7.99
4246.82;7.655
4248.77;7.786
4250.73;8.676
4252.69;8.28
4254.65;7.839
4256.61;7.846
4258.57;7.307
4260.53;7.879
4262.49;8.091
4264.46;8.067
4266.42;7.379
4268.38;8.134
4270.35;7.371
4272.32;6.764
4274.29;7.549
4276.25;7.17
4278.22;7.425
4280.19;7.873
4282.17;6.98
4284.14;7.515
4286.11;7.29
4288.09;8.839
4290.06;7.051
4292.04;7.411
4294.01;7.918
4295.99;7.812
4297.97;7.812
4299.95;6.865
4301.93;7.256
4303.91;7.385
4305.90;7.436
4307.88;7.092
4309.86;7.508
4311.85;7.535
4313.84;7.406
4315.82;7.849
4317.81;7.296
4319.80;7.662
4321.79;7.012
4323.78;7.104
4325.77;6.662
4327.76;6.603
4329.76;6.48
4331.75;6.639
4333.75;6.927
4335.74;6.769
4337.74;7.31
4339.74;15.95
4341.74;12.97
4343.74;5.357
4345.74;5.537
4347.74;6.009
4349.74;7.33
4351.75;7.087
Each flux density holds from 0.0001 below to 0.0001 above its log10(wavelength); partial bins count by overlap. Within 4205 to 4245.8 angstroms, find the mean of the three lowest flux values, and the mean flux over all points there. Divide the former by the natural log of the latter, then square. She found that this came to 12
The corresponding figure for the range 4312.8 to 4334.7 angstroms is 11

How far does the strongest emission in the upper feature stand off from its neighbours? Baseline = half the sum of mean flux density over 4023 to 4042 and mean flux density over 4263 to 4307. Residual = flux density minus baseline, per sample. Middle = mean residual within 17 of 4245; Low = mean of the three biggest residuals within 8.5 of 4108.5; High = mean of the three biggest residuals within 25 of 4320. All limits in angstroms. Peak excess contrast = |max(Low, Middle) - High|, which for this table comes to 2.4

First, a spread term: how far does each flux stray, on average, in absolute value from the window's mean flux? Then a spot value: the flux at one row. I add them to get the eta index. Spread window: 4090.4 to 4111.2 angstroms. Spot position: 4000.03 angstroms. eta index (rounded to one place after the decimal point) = 9.9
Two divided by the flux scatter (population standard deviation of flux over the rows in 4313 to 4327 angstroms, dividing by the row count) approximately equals 5.4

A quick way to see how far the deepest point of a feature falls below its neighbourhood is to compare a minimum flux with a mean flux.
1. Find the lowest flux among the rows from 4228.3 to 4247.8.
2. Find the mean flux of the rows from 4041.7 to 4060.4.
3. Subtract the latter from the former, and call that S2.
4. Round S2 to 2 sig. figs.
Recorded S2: -1.0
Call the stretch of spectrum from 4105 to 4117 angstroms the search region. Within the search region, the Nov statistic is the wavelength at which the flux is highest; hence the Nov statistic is 4115.89 angstroms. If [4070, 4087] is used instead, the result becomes 4072.52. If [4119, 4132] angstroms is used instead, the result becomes 4123.48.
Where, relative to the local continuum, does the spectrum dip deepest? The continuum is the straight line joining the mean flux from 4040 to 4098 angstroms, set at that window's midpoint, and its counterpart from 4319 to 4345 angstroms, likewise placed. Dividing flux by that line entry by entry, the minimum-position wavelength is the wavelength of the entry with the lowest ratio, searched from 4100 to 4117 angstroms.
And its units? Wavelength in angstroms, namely 4106.42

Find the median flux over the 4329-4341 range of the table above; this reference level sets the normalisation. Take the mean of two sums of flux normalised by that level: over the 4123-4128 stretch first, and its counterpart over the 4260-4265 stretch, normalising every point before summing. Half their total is 3.46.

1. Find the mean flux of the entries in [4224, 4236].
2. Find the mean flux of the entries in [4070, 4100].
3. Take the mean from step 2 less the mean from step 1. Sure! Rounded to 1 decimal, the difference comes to 0.3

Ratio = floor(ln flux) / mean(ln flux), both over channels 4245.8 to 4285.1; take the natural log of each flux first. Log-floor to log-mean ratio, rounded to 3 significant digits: 0.939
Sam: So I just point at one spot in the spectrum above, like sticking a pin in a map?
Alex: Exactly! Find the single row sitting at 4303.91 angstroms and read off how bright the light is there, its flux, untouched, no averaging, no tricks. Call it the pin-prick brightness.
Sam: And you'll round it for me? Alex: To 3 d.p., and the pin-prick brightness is 7.385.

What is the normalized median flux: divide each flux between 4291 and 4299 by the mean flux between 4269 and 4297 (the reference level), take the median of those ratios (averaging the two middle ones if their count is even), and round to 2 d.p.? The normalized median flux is 1.04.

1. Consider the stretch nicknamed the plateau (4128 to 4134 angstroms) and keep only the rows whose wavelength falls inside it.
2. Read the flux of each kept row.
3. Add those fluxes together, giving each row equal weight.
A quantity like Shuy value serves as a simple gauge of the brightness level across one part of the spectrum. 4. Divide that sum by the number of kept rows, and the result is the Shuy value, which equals 7.71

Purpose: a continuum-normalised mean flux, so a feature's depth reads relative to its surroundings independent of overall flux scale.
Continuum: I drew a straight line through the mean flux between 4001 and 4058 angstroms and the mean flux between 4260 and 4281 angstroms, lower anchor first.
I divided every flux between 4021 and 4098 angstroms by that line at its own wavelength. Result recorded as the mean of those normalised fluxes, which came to 1.01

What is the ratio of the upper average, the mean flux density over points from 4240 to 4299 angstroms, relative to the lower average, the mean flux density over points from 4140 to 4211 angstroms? 0.97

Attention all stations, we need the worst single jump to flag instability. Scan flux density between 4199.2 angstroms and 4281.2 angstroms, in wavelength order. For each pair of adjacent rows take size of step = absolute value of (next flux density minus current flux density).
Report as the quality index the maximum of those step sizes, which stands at 1.50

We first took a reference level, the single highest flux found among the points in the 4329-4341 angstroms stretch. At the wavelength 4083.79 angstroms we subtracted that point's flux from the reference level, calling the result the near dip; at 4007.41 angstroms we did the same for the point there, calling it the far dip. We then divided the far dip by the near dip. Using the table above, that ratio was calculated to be 1.09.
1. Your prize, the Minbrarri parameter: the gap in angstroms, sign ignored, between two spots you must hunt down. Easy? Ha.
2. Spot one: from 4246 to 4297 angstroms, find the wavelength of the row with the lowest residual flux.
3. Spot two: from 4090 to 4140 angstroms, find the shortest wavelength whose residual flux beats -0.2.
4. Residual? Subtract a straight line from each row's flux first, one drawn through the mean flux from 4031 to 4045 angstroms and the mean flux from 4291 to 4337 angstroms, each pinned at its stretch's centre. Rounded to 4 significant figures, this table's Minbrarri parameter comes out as 181.0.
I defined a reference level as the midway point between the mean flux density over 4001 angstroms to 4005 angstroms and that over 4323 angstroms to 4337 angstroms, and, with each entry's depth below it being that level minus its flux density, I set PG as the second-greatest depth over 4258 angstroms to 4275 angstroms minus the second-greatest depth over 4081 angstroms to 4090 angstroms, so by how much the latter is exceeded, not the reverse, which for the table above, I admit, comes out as 0.23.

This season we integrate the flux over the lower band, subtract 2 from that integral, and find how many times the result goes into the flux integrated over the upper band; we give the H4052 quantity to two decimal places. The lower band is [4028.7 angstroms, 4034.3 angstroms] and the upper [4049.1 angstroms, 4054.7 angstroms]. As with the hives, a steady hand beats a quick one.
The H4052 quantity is 1.12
